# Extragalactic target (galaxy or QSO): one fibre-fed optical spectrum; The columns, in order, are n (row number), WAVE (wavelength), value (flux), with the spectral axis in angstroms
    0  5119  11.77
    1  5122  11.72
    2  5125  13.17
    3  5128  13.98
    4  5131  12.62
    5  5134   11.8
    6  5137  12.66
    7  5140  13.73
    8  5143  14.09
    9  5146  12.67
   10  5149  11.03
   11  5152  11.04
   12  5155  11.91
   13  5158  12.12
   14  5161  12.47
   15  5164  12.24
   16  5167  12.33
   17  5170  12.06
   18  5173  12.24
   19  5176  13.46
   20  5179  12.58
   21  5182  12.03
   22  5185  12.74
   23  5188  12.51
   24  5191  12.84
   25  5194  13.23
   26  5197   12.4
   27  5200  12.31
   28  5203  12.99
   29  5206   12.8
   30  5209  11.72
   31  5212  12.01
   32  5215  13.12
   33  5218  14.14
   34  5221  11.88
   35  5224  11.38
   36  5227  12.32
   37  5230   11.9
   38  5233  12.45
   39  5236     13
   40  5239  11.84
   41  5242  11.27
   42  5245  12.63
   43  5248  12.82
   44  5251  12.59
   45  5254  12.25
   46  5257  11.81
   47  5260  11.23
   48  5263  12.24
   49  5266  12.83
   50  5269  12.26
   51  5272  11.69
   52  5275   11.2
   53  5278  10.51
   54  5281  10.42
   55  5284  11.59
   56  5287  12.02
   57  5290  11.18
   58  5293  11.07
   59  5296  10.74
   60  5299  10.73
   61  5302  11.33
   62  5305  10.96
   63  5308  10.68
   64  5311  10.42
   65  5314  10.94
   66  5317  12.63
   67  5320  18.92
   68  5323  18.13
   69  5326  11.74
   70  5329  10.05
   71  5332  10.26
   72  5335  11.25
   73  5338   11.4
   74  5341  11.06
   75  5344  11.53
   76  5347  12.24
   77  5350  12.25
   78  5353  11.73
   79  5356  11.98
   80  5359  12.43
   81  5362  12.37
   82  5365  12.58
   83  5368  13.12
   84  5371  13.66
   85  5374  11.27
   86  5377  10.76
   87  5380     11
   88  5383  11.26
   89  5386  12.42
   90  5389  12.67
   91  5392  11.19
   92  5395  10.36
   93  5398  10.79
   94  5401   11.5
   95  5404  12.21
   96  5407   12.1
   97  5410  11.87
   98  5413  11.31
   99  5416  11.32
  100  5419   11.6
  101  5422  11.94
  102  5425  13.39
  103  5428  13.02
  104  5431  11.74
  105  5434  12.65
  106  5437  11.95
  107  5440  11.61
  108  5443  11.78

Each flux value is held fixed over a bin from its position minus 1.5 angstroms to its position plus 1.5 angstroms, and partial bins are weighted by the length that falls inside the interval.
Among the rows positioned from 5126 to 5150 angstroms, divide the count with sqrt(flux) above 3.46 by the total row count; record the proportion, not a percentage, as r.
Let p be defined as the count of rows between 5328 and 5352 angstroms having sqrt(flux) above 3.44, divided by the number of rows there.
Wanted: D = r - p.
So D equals 0.50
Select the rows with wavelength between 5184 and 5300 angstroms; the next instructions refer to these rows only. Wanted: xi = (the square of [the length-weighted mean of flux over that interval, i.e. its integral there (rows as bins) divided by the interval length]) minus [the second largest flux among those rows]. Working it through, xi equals 132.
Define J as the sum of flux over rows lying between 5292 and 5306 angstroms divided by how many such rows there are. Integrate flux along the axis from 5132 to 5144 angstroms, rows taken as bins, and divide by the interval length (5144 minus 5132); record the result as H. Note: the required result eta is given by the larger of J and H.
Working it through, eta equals 13.0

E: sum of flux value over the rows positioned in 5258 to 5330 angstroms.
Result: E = 286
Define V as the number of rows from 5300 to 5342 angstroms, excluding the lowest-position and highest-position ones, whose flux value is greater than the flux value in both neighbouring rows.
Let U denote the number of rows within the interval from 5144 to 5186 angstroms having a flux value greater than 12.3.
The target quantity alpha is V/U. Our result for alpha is 0.3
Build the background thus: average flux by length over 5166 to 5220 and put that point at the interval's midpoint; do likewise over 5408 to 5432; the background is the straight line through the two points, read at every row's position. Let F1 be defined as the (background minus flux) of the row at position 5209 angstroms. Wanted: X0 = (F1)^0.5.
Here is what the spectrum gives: 0.93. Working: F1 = 0.9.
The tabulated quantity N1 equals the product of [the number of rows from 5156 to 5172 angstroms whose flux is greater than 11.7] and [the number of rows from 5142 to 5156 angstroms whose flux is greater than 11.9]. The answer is 15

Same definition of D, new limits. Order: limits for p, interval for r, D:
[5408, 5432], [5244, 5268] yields 0.25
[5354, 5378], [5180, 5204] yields 0.25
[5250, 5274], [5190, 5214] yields 0.25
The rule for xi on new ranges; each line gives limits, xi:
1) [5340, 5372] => 137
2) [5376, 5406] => 118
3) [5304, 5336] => 136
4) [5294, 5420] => 123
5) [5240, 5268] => 136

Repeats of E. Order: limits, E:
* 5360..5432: 285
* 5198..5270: 296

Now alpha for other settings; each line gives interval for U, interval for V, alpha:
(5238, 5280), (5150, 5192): 1.0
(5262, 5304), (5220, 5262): 3.0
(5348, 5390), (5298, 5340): 0.3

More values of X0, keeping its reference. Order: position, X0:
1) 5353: 0.69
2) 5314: 1.17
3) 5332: 1.42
